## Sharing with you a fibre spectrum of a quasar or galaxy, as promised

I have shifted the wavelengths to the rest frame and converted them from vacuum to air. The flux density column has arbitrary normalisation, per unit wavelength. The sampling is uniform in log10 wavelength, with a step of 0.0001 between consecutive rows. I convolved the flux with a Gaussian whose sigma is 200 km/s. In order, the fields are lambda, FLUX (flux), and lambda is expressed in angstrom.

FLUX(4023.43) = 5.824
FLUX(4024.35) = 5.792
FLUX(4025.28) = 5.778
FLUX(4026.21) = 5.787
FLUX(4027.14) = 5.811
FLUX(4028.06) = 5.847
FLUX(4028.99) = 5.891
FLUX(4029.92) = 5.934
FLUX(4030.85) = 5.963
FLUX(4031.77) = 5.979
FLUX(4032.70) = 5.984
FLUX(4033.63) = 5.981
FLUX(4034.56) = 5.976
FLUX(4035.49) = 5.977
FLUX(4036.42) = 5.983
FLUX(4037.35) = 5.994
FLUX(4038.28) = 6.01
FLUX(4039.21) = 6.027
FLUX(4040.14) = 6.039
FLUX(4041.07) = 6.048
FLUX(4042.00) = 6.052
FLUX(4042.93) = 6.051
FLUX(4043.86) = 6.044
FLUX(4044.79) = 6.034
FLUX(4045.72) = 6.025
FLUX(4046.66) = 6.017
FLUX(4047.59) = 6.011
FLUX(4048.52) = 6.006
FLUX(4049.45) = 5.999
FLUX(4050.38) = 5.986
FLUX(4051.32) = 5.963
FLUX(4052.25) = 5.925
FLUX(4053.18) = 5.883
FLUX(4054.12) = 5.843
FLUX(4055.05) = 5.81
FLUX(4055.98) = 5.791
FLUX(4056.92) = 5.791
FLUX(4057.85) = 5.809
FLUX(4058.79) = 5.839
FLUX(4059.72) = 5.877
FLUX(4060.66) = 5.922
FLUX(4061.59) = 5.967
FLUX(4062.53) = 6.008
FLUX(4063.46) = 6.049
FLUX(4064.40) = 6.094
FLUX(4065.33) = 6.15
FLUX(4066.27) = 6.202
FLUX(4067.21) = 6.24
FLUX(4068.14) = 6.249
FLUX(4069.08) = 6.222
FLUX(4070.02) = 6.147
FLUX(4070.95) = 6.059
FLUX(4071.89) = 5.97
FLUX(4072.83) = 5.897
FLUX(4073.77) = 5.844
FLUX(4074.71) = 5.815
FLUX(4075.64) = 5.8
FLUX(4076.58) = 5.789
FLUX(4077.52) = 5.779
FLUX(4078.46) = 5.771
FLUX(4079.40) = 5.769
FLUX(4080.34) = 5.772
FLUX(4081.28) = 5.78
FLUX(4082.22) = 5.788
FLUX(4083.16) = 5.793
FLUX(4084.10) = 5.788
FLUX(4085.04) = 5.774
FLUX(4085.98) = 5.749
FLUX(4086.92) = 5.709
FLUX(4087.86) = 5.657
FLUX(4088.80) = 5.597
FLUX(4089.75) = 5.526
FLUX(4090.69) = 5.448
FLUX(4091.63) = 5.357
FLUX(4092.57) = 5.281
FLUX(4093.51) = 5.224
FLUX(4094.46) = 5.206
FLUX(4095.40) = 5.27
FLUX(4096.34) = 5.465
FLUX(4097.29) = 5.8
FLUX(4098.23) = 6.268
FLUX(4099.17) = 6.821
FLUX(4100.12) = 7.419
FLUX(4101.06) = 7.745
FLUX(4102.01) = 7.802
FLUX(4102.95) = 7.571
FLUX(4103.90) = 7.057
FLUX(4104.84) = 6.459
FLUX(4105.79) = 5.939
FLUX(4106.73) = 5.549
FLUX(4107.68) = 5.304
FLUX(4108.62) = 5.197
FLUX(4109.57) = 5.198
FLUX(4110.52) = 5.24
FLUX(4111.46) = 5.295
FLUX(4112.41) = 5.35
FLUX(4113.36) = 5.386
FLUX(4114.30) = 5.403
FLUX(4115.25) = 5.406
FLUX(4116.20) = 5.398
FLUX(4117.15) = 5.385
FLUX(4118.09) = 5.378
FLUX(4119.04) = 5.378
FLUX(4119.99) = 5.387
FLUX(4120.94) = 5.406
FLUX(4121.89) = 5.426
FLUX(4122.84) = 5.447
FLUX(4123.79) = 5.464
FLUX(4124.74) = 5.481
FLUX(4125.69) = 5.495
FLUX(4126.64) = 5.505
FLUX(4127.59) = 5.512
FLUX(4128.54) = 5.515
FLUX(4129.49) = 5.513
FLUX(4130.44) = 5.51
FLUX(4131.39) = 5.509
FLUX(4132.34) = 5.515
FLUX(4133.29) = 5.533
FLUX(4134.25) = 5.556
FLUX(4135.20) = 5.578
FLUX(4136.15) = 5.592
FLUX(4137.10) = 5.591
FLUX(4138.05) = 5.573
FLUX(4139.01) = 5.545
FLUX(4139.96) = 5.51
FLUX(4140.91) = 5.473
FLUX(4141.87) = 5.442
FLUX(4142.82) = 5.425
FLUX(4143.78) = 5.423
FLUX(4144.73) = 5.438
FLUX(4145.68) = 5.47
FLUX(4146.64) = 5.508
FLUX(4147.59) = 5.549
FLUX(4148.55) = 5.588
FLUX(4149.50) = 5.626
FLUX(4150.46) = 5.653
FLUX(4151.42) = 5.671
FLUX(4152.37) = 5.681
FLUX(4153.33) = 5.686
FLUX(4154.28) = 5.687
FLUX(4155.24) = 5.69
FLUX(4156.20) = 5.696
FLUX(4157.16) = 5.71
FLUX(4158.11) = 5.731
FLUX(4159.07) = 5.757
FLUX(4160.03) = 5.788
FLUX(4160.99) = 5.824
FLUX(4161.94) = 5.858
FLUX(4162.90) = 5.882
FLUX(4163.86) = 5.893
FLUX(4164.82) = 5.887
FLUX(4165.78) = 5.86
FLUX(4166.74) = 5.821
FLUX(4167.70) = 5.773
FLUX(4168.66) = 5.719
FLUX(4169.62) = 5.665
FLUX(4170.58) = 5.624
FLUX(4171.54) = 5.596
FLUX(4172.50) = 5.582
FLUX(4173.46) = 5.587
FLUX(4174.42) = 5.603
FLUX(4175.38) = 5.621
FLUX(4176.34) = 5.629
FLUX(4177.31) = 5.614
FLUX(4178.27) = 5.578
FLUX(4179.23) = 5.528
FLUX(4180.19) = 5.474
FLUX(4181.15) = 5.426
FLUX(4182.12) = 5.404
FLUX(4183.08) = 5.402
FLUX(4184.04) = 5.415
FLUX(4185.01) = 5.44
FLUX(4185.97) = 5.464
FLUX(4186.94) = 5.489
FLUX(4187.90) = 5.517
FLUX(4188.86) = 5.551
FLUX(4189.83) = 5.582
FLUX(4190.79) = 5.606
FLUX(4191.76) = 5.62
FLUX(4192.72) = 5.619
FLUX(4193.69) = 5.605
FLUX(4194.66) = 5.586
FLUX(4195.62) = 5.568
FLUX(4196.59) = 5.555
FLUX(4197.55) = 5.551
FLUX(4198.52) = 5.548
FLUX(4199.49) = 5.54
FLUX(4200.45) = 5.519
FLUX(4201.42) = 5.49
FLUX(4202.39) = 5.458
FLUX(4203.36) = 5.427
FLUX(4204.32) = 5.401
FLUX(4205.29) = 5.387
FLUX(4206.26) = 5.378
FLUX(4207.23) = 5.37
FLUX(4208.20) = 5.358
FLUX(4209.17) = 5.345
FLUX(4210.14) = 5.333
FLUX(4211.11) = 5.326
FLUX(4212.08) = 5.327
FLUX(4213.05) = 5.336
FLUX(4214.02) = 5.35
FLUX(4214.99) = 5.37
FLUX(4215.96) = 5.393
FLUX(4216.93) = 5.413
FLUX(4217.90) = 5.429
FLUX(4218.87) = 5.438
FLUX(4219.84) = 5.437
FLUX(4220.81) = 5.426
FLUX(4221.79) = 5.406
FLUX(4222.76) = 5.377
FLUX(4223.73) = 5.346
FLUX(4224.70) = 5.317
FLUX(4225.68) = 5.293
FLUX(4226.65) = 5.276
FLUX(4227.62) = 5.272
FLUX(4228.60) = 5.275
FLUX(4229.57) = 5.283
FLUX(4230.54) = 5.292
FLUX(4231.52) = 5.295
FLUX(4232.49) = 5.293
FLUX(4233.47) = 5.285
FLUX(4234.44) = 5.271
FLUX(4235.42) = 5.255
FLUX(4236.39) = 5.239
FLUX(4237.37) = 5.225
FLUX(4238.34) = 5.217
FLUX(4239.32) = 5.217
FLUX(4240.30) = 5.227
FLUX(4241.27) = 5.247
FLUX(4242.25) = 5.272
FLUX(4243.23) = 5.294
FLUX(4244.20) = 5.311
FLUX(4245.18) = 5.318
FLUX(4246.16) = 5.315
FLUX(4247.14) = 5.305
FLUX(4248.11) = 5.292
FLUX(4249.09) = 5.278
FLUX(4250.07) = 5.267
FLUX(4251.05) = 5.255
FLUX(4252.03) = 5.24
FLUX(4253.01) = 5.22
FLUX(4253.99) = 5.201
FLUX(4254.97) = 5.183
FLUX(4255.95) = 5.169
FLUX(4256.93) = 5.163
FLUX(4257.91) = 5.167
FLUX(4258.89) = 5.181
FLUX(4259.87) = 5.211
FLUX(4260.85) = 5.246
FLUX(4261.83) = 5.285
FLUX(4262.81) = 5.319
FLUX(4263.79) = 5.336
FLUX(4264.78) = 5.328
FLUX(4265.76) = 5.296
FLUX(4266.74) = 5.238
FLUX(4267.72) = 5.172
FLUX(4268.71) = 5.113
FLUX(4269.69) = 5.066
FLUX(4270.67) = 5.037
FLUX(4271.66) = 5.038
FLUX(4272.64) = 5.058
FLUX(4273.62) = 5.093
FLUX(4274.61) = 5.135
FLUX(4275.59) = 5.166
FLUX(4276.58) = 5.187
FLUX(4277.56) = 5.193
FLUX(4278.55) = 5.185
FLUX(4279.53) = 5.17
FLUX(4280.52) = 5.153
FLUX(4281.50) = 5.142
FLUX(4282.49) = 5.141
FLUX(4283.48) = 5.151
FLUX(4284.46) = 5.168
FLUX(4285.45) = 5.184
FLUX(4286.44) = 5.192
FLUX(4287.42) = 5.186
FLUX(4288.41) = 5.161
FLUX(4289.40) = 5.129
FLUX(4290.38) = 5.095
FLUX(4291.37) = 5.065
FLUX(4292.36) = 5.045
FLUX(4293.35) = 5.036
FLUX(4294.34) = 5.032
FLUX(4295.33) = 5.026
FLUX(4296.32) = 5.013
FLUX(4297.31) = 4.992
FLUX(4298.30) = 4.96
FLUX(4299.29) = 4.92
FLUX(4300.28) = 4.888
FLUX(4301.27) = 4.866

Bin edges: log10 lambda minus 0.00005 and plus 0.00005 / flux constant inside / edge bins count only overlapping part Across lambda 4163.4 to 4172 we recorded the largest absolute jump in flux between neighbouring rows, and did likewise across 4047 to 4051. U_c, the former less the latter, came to 0.041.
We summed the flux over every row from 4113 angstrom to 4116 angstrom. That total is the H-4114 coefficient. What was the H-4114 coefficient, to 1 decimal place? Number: 16.2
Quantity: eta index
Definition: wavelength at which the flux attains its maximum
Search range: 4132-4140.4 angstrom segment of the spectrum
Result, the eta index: 4136.15 angstrom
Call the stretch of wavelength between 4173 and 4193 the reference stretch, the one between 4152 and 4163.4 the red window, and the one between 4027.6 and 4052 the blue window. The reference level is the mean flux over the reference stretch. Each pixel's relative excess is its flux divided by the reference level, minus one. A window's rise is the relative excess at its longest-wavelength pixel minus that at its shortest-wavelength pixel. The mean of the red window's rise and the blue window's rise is 0.029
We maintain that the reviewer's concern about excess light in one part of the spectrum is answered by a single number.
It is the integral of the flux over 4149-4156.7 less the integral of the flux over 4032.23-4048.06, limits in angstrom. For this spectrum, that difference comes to -52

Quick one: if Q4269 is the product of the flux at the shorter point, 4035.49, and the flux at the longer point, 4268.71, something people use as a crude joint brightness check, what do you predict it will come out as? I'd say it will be 30.6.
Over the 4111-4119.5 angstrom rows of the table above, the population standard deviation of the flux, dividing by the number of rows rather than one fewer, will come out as 0.033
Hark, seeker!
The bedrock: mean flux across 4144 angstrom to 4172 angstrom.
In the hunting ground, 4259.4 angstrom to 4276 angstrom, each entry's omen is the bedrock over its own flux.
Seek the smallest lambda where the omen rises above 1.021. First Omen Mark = 4259.87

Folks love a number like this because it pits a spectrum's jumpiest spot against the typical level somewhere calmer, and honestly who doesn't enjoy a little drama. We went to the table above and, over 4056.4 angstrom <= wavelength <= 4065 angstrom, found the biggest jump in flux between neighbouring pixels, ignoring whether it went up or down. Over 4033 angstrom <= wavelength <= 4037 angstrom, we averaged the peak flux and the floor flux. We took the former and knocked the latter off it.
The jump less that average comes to -5.93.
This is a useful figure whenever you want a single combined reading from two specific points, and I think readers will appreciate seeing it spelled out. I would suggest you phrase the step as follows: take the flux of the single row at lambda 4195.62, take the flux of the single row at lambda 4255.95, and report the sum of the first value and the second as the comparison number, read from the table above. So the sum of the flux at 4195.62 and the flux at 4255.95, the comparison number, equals 10.7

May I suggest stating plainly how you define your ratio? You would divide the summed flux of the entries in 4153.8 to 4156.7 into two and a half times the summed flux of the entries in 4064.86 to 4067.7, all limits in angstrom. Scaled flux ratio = 2.7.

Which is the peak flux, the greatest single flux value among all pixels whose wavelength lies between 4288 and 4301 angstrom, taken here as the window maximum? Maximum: 5.161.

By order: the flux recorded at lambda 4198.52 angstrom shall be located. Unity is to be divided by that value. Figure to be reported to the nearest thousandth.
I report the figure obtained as 0.180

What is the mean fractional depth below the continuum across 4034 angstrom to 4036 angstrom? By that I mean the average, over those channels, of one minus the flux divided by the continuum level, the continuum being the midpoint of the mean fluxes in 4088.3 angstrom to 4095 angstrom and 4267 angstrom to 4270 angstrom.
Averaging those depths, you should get -0.14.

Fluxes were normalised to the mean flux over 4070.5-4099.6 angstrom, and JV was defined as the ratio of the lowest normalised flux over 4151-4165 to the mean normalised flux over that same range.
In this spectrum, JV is 0.984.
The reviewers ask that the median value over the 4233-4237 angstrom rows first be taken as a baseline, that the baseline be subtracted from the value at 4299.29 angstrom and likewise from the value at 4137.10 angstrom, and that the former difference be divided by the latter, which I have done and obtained -1.0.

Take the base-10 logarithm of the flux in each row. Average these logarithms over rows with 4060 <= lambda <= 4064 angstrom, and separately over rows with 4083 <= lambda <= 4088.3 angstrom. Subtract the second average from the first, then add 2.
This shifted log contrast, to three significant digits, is 2.02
